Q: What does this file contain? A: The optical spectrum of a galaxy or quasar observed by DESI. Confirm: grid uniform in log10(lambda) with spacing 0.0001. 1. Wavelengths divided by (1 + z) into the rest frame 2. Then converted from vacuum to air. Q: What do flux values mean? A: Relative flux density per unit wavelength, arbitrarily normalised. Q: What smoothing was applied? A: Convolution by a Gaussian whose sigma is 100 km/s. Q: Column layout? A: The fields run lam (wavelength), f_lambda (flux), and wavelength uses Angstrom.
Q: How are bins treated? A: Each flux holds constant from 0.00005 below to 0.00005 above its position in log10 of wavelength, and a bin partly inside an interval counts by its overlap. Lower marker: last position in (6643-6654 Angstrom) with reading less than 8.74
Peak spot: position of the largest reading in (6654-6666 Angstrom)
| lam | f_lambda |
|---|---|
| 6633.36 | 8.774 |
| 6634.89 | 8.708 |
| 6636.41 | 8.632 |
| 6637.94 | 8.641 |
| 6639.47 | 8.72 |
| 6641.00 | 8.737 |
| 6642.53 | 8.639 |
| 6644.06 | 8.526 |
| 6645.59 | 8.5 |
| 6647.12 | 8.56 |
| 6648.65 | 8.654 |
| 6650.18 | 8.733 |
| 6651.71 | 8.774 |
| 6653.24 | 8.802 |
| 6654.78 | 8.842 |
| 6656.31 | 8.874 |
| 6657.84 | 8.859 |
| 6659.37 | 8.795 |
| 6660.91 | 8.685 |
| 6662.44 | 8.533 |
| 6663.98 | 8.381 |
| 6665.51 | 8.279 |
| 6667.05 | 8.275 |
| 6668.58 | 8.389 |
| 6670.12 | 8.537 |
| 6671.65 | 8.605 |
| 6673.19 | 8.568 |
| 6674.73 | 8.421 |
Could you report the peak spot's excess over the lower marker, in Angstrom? 6.1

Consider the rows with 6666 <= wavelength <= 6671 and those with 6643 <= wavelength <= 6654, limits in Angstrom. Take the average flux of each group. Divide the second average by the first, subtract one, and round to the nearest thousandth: 0.030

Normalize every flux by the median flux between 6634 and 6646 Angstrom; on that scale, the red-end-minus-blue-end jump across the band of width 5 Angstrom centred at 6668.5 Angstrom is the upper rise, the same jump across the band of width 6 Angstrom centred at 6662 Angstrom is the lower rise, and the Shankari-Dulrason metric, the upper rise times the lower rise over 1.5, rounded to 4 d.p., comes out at -0.0010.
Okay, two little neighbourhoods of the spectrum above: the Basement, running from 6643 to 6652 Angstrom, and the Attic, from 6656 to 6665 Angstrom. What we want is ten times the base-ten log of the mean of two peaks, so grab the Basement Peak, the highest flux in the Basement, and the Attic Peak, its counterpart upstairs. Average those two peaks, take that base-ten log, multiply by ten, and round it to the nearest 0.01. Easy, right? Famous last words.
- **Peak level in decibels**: 9.46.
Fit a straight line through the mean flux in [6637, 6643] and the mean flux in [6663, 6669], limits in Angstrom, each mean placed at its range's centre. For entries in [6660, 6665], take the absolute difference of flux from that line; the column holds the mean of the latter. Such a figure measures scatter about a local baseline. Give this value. 0.15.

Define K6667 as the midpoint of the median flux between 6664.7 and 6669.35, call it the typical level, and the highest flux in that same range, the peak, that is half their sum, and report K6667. 8.33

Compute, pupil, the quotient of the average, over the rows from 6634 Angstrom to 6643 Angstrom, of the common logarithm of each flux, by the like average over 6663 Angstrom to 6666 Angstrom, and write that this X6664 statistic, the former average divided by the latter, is 1.02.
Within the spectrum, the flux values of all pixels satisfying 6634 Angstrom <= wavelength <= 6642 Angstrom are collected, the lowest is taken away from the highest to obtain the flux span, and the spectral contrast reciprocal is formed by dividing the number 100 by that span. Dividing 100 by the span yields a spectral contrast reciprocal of 952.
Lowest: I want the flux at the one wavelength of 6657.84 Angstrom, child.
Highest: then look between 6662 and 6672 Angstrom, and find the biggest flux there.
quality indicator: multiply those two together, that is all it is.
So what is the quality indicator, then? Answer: 76.2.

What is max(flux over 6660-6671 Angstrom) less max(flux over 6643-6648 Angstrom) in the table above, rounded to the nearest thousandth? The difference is 0.125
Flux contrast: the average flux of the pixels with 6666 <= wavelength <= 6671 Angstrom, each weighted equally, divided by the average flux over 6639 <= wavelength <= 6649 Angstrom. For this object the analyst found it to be 0.975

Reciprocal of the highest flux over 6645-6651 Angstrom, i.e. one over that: 0.115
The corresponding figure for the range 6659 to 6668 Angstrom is 0.114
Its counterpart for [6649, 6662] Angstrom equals 0.113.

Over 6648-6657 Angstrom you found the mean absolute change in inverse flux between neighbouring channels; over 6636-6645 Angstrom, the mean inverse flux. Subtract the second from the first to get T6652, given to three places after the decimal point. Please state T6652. -0.115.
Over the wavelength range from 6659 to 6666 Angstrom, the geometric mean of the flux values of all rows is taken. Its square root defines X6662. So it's 2.92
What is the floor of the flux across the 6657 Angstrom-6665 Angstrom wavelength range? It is 8.381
